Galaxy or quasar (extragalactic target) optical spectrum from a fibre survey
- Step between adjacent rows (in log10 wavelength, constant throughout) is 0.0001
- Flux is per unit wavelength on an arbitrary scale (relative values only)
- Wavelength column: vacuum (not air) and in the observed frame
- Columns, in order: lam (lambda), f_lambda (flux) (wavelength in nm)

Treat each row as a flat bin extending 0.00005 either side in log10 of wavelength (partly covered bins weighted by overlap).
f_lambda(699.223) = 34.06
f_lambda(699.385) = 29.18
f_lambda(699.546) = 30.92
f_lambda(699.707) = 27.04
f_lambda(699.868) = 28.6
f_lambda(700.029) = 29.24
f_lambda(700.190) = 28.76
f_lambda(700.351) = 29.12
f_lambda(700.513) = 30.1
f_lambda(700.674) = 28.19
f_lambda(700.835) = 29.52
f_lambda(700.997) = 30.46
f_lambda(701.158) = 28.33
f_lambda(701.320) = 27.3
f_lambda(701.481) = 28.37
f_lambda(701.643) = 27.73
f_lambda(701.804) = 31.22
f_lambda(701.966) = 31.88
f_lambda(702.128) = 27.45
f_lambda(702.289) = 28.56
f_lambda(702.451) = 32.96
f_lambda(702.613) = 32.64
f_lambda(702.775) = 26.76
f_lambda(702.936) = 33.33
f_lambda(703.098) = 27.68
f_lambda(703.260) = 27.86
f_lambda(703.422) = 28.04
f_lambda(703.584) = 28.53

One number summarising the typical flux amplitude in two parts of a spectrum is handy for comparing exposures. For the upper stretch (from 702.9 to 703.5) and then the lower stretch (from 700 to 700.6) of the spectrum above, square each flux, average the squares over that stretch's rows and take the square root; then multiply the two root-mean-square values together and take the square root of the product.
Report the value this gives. 29.3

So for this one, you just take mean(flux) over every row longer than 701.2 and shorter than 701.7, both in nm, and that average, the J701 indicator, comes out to 27.8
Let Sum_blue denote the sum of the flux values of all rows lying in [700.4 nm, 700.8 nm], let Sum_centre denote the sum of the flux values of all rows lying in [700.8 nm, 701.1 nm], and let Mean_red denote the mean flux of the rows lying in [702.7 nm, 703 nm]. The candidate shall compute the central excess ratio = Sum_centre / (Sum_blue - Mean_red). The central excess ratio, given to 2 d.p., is 2.12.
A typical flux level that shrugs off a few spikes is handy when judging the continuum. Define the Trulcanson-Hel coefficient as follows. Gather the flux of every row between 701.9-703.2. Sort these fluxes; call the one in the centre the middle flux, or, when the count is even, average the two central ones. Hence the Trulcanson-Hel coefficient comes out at 30.2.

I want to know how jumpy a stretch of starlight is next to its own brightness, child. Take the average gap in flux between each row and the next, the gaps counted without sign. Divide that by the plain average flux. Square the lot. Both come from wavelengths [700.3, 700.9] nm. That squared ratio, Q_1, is 0.002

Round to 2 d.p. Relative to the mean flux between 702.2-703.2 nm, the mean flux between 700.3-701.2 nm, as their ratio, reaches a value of 0.97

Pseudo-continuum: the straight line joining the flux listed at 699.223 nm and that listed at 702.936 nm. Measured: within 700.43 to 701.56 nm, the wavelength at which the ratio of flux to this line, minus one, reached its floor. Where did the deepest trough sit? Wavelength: 701.320 nm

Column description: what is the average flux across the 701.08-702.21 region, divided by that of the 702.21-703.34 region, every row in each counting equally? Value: 0.96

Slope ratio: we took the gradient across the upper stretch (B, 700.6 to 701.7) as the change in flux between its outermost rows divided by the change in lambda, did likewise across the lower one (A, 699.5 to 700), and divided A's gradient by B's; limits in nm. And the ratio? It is 15.2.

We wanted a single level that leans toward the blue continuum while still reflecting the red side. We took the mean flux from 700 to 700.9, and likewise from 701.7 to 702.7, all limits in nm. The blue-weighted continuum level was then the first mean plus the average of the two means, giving 59.1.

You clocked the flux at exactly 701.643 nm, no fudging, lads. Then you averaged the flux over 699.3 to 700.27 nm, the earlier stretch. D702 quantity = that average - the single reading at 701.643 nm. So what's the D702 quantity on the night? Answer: 1.2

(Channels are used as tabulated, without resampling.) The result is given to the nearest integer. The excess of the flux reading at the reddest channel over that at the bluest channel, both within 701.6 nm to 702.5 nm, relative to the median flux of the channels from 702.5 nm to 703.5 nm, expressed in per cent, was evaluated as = 19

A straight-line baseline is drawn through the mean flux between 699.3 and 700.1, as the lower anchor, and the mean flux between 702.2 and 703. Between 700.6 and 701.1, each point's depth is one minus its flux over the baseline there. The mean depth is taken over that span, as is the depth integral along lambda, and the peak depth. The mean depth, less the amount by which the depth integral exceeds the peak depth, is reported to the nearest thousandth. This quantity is 0.054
